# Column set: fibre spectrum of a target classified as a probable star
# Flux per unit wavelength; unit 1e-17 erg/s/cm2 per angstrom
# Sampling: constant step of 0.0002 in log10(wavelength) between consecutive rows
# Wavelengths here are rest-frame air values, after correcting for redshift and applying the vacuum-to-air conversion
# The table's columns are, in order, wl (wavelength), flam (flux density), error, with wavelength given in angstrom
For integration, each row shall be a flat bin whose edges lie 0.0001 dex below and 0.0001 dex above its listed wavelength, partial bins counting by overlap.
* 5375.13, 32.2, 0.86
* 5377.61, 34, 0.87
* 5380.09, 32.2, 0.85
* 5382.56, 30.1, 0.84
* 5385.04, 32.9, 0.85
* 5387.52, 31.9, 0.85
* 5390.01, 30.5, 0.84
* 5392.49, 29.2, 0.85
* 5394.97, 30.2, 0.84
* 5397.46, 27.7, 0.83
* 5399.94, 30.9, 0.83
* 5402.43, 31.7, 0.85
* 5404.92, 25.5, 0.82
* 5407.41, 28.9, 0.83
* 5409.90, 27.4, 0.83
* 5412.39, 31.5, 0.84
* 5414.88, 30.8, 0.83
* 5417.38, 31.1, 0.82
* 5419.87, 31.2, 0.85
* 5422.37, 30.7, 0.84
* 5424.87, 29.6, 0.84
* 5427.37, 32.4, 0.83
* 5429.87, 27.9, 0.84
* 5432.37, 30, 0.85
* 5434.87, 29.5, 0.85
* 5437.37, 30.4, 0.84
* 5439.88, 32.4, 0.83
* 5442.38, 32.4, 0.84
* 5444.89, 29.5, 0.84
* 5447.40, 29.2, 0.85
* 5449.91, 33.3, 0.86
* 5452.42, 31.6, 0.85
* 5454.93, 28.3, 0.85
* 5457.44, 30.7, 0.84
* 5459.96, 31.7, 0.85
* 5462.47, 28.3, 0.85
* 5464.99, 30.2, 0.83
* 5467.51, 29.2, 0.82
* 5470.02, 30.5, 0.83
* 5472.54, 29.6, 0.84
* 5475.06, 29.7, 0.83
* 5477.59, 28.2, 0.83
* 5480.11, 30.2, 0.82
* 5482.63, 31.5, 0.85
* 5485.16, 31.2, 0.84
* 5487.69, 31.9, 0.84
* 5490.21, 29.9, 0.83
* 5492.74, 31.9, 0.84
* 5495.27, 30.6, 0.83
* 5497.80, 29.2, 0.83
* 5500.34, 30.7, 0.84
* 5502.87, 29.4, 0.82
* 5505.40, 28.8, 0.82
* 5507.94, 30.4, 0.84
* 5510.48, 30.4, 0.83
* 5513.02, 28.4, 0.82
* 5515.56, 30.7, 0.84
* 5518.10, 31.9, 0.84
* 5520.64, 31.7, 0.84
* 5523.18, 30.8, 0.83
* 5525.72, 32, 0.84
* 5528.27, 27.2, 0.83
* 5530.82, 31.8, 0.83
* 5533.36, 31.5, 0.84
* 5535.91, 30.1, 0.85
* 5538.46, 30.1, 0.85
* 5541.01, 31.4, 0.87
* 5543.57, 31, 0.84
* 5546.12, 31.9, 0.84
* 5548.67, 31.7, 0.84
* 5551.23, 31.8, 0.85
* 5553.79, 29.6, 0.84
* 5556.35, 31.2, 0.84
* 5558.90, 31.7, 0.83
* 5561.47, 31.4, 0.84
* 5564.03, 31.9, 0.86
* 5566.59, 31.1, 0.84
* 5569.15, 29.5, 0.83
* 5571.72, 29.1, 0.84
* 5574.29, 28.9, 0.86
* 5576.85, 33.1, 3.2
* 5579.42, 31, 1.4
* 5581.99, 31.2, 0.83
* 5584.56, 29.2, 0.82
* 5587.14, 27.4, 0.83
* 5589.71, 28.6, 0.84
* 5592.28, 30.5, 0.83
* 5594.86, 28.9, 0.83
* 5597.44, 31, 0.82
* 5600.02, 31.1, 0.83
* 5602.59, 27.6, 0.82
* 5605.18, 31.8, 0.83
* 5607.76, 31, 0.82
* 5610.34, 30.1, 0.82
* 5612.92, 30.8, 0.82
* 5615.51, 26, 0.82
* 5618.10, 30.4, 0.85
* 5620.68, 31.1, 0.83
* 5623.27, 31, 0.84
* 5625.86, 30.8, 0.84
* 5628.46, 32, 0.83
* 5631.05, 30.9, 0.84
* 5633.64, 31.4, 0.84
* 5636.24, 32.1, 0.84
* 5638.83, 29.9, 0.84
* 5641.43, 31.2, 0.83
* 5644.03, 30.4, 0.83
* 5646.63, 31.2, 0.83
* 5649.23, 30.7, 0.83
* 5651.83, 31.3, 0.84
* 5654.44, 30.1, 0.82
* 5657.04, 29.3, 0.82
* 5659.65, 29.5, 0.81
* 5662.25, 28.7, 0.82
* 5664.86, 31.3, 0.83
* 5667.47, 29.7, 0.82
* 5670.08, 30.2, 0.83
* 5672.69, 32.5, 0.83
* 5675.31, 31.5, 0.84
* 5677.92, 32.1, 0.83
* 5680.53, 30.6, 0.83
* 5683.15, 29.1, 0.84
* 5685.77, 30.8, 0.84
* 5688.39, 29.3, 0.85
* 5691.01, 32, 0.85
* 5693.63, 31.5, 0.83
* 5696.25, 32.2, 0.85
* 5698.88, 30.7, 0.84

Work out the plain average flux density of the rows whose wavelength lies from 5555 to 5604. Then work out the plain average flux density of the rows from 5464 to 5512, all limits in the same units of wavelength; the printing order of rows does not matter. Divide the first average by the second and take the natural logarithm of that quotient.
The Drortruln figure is 0.002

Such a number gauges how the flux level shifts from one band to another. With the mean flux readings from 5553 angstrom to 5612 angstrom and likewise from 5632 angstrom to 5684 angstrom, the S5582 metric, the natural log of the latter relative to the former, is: 0.011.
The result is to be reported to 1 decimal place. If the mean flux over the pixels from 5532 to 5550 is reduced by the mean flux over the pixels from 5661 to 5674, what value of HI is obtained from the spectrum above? 0.6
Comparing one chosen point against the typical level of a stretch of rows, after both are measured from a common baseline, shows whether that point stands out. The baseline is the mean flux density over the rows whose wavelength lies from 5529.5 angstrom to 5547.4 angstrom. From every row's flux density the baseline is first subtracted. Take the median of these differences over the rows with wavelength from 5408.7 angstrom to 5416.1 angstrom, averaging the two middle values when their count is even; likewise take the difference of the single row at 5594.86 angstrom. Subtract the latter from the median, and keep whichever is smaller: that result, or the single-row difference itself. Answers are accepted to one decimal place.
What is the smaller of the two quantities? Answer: -2.2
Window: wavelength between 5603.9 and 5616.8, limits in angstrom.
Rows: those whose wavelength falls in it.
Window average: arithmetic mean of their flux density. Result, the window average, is 29.9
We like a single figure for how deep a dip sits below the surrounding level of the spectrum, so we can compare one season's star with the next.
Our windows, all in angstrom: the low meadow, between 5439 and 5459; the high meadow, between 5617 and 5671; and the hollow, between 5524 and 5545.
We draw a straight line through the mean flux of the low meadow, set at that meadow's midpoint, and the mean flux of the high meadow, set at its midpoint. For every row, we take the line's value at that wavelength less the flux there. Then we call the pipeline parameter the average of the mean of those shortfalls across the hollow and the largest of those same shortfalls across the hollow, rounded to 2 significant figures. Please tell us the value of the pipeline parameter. 1.9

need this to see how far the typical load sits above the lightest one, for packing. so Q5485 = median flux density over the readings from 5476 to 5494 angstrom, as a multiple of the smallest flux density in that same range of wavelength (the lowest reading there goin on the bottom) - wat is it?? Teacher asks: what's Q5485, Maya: 1.11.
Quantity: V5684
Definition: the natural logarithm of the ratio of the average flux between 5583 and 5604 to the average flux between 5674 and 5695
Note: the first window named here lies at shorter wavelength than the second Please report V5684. -0.052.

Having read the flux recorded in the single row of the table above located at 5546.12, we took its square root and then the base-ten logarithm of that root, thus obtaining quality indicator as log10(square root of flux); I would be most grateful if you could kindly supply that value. 0.752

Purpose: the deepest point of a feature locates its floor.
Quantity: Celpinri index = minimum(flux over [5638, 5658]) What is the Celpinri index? 29.3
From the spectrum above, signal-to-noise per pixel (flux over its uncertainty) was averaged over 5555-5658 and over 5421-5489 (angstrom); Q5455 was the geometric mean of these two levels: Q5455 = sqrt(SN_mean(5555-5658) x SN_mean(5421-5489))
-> 35.8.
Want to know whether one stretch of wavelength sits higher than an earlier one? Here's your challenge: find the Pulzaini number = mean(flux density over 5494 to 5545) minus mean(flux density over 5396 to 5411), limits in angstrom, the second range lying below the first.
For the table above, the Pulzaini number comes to 1.7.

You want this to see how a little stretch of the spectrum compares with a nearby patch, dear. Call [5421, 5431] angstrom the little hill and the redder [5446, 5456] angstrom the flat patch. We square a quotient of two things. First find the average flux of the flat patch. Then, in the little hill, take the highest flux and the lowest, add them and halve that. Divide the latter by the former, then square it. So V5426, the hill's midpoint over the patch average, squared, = 0.97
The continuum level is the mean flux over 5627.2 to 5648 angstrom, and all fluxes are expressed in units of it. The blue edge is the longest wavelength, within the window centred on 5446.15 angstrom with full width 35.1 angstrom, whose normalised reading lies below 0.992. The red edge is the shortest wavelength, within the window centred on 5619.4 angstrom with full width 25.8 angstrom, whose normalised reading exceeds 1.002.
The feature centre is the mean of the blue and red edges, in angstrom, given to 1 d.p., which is 5545.5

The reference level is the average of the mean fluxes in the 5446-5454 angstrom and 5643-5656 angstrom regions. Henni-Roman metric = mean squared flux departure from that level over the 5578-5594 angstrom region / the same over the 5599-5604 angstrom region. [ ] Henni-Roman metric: 1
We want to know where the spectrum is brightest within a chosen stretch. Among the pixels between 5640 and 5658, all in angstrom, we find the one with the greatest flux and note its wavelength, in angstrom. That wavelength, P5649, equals 5651.83 angstrom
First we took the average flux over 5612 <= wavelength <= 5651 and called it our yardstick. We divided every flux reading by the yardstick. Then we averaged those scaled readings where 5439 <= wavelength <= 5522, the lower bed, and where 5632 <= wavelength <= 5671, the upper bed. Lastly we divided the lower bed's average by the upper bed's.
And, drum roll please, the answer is 1.00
